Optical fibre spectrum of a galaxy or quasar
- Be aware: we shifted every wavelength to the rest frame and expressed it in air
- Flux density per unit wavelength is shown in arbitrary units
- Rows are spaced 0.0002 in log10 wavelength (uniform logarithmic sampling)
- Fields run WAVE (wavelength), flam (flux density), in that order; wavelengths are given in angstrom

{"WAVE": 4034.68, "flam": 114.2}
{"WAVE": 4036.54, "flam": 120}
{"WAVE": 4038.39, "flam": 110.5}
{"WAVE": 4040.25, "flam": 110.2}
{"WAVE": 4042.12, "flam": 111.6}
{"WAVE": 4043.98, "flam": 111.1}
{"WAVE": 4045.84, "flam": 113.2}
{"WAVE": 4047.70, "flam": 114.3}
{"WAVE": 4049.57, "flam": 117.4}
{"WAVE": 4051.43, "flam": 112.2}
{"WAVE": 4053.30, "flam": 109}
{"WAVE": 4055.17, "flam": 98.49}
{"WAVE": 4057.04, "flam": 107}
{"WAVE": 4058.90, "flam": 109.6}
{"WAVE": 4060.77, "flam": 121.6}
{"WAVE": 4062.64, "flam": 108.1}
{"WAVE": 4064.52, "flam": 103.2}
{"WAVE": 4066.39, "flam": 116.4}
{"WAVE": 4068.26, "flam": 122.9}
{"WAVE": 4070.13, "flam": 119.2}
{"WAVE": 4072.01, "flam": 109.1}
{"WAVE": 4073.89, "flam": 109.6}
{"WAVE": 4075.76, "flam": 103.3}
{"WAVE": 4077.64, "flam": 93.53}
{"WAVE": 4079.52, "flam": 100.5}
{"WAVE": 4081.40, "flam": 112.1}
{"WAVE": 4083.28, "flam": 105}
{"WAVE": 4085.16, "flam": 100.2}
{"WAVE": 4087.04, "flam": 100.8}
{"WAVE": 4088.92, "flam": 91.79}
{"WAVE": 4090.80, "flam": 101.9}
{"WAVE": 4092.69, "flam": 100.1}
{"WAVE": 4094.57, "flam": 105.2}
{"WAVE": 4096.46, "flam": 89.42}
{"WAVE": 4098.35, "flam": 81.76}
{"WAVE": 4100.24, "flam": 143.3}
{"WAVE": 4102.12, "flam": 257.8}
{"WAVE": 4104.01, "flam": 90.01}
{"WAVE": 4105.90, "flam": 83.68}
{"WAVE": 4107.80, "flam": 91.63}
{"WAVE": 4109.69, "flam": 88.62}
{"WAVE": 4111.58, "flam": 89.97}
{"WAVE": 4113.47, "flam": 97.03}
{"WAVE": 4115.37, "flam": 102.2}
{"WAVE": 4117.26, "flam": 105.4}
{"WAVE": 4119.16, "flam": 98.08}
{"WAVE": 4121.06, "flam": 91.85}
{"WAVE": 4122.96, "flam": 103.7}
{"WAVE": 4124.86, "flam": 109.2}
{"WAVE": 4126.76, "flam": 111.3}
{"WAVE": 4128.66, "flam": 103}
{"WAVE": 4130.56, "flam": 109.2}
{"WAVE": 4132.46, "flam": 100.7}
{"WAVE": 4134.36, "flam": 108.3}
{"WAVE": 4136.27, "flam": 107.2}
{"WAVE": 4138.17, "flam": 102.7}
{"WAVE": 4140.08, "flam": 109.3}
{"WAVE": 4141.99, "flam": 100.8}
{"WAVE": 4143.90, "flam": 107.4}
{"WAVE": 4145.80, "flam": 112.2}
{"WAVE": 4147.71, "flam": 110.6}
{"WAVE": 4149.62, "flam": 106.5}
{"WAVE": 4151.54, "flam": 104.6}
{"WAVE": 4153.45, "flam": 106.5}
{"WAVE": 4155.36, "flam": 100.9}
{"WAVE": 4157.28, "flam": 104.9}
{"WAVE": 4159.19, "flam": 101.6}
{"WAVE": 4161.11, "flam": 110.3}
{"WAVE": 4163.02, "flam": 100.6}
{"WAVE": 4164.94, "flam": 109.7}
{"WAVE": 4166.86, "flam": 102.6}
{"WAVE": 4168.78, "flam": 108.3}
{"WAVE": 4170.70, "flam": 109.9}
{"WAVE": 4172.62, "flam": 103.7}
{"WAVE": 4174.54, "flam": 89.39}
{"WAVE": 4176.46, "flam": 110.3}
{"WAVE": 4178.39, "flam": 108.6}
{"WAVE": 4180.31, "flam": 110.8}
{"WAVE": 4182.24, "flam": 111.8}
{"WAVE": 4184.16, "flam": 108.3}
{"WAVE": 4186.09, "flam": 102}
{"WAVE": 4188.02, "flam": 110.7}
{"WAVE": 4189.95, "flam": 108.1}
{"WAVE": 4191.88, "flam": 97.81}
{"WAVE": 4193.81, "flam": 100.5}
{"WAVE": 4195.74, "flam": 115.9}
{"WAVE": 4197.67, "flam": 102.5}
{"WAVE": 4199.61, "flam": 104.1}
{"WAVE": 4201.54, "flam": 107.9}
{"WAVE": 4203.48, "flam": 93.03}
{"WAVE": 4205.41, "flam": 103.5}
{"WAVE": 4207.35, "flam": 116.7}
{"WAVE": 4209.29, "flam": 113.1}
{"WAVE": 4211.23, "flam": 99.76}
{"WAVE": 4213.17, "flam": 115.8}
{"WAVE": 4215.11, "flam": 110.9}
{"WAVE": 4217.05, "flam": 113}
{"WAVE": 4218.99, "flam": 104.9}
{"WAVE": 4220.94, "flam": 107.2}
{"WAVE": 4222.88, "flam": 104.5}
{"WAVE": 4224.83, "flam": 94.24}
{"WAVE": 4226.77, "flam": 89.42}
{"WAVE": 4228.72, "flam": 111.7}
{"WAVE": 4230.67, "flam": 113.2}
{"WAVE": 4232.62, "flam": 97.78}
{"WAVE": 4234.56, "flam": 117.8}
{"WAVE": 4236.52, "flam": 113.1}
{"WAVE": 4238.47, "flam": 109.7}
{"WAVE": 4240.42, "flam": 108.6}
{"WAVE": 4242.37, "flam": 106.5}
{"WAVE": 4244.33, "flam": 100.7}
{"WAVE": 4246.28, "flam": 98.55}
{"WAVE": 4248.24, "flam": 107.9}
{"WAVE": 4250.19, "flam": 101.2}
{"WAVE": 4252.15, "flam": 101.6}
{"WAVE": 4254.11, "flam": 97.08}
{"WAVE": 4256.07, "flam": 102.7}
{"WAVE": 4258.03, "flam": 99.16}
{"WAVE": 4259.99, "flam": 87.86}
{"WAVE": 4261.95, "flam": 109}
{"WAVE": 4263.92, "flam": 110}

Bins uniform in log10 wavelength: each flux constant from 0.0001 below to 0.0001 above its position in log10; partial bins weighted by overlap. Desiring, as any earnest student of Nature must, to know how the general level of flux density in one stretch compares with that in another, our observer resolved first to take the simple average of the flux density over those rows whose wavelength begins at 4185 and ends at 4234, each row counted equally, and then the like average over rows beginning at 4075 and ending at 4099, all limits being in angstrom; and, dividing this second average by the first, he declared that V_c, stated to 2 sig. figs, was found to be 0.94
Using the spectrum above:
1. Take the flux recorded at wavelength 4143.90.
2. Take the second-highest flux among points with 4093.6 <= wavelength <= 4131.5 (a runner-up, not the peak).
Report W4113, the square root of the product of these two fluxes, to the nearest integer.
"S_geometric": 124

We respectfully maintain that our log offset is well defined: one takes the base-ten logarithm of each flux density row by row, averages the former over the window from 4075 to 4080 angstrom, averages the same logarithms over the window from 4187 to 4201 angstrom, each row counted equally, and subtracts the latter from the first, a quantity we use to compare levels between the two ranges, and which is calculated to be -0.03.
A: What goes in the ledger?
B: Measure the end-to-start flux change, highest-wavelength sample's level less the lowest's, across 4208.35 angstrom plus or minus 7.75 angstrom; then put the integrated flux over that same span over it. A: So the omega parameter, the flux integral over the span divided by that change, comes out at 556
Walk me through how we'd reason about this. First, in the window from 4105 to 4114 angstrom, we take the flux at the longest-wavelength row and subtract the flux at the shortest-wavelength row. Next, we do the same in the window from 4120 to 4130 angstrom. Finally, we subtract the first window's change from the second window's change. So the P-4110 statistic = -2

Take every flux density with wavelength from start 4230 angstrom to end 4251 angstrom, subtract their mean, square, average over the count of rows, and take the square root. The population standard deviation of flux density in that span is 6.3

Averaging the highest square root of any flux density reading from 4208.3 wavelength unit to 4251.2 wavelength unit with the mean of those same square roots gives 10.58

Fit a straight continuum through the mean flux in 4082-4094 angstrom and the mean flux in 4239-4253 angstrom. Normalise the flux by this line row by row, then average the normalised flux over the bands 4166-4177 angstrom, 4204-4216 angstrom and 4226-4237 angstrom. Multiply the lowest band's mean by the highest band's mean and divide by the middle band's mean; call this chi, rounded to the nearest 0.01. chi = 0.99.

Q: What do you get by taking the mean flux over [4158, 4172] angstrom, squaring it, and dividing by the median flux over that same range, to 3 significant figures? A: 104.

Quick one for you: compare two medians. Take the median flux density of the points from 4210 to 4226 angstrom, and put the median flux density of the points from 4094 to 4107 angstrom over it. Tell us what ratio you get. 0.85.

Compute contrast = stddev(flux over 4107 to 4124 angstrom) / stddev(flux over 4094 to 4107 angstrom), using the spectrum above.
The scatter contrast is 0.10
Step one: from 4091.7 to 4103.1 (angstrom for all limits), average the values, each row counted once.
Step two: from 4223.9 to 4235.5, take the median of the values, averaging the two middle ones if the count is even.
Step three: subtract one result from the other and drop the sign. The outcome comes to 25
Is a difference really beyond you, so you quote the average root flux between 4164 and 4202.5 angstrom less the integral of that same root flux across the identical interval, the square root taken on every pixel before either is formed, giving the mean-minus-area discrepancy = -386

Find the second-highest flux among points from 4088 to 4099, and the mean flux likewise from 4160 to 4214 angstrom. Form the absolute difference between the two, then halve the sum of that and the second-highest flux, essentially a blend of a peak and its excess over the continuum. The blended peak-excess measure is 53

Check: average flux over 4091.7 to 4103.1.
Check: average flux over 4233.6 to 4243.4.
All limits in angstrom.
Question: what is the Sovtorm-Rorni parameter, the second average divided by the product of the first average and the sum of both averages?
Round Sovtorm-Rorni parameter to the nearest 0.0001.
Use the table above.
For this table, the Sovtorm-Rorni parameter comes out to 0.0036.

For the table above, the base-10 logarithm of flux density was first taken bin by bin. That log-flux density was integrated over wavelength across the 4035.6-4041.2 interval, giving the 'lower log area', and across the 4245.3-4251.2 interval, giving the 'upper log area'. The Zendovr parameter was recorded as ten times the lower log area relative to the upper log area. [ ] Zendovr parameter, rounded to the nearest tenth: 9.7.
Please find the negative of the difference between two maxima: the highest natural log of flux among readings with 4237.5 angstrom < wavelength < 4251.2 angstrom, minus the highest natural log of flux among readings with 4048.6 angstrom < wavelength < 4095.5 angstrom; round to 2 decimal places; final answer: 0.11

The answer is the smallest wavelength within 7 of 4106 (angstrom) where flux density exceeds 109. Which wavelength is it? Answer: 4100.24 angstrom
